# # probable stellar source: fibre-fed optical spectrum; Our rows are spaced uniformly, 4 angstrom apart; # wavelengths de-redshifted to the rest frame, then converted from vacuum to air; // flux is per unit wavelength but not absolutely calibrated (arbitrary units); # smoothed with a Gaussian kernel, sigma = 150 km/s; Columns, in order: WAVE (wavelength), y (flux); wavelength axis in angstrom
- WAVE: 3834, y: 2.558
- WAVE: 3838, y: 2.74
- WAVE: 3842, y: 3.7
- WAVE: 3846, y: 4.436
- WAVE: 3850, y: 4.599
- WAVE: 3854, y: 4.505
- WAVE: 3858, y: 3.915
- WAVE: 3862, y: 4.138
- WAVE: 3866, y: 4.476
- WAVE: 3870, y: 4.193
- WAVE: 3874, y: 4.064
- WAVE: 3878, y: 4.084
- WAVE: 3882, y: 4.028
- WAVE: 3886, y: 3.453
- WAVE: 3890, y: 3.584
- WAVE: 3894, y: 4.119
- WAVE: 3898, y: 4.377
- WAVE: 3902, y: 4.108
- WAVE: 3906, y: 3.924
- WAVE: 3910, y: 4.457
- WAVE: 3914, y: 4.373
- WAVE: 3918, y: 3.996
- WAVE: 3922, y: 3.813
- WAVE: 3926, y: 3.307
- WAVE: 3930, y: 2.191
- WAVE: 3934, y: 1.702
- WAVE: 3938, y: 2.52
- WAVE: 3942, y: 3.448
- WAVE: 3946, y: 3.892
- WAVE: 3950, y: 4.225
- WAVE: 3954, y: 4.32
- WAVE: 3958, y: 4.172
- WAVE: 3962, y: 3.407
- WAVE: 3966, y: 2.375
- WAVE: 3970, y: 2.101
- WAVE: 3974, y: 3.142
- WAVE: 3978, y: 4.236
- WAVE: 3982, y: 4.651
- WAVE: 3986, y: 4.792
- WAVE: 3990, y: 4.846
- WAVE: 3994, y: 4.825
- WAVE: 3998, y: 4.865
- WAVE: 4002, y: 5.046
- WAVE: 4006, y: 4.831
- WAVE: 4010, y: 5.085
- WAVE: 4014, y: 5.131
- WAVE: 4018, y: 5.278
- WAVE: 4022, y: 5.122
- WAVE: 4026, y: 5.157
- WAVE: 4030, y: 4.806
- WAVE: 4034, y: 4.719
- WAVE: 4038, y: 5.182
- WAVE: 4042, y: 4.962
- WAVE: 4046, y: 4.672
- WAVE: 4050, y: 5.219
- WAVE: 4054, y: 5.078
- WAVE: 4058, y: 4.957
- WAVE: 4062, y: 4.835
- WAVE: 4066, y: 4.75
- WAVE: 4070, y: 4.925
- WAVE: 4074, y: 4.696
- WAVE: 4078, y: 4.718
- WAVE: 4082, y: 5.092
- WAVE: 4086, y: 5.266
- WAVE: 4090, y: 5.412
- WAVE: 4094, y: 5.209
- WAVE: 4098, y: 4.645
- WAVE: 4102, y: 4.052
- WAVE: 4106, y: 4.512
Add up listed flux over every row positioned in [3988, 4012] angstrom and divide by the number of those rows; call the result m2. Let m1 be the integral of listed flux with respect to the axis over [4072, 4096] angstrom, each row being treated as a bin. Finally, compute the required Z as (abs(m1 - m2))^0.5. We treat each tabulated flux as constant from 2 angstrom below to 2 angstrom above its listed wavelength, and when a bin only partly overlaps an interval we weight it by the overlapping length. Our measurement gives 10.8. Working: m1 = 121.6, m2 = 4.92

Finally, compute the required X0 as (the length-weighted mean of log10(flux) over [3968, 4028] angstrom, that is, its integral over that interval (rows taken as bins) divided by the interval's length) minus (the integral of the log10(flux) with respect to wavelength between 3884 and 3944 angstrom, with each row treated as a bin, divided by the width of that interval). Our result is 0.12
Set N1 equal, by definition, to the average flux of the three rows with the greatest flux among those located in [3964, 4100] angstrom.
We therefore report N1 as 5.3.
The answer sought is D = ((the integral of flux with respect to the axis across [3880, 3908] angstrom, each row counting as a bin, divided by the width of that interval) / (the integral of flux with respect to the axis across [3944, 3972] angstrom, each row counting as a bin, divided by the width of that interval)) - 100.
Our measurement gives -98.9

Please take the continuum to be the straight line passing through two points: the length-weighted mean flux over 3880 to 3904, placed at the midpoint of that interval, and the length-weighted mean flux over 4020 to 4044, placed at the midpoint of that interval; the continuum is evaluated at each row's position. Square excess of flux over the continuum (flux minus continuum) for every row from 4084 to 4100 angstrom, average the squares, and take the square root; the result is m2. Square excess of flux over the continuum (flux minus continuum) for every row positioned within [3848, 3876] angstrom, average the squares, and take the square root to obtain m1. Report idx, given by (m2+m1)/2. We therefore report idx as 0.53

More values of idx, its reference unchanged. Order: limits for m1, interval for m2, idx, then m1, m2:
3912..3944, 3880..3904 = 0.85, 1.4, 0.30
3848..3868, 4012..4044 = 0.47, 0.7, 0.24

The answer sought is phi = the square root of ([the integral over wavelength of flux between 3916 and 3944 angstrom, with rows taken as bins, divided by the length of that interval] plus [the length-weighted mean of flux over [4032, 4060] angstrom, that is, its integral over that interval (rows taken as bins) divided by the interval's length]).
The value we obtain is 2.82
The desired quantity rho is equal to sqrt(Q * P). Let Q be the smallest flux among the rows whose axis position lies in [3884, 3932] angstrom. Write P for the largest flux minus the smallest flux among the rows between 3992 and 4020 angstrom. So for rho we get 1.0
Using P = 0.5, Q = 2.191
